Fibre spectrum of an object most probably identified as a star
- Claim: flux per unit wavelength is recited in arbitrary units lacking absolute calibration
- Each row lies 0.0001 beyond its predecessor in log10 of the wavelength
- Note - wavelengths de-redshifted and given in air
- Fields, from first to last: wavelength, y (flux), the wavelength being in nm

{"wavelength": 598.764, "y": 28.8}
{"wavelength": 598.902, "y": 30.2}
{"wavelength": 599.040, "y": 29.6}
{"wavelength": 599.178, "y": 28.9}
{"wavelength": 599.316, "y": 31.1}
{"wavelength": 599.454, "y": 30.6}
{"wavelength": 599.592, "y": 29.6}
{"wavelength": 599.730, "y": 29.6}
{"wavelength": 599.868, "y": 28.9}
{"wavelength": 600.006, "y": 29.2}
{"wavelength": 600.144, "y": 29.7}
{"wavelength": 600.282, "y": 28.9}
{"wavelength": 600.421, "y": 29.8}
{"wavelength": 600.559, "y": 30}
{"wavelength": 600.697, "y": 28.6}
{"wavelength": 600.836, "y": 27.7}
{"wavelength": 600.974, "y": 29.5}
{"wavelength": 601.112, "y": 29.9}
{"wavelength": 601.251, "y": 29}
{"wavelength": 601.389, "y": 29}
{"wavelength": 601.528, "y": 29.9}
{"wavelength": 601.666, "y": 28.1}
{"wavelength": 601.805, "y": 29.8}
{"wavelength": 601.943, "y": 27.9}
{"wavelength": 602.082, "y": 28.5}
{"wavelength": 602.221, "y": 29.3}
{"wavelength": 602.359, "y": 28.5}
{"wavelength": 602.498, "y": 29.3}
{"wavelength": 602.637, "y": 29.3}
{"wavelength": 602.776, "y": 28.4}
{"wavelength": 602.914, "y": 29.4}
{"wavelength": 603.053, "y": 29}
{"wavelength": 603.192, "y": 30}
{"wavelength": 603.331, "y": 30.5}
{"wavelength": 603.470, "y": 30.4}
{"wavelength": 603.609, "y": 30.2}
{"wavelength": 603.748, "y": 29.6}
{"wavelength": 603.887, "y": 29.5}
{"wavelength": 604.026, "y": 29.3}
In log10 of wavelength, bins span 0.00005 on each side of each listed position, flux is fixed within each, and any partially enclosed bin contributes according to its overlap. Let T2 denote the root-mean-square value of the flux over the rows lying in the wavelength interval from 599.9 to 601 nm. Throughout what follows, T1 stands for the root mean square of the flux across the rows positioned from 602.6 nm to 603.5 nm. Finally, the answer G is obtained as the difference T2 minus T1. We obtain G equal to -0.4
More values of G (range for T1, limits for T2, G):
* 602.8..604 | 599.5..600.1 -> -0.5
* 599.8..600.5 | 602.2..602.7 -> -0.2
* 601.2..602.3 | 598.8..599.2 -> 0.6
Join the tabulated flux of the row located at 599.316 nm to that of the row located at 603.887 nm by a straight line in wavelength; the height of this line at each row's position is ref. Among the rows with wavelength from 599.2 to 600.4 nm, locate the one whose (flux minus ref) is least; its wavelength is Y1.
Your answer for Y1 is 599.868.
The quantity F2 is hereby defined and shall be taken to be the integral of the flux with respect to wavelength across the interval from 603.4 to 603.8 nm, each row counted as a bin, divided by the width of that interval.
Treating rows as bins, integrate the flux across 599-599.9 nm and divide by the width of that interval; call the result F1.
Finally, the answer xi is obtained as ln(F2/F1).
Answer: 0.009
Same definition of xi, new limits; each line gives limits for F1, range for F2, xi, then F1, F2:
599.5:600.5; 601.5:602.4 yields -0.020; 29.4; 28.8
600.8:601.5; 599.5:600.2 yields 0.011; 29.1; 29.5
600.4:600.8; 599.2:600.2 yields 0.017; 29.3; 29.8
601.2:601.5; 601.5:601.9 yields 0.001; 29.1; 29.2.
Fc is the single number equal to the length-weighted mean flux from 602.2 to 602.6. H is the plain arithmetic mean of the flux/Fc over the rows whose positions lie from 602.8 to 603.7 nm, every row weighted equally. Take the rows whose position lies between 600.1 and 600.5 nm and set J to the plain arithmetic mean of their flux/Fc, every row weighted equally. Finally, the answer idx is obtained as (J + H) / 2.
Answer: 1.02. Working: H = 1.03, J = 1.01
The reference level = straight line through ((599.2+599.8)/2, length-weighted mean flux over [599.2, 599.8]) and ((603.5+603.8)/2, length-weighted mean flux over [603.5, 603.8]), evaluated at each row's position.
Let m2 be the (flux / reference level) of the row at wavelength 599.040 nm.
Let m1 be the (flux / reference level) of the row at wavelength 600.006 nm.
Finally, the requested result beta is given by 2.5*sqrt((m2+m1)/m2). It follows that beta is 3.525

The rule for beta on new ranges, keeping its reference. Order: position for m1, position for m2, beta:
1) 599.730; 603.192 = 3.520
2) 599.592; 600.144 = 3.532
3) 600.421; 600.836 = 3.601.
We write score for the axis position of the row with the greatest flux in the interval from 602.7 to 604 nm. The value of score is 603.331 nm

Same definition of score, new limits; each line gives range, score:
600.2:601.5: 600.559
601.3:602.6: 601.528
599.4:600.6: 599.454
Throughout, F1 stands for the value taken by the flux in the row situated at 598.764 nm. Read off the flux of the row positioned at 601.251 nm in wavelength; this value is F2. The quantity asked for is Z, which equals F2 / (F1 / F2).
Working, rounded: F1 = 28.8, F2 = 29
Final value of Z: 29.2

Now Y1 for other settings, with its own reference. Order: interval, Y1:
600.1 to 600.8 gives 600.697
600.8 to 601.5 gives 600.836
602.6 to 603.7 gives 602.776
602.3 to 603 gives 602.359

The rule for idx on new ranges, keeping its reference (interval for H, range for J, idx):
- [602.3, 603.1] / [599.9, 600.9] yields 1.00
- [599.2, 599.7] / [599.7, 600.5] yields 1.03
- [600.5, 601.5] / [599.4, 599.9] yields 1.01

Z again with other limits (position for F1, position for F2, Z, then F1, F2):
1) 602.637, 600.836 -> 26.2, 29.3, 27.7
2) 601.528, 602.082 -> 27.2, 29.9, 28.5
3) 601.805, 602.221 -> 28.8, 29.8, 29.3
